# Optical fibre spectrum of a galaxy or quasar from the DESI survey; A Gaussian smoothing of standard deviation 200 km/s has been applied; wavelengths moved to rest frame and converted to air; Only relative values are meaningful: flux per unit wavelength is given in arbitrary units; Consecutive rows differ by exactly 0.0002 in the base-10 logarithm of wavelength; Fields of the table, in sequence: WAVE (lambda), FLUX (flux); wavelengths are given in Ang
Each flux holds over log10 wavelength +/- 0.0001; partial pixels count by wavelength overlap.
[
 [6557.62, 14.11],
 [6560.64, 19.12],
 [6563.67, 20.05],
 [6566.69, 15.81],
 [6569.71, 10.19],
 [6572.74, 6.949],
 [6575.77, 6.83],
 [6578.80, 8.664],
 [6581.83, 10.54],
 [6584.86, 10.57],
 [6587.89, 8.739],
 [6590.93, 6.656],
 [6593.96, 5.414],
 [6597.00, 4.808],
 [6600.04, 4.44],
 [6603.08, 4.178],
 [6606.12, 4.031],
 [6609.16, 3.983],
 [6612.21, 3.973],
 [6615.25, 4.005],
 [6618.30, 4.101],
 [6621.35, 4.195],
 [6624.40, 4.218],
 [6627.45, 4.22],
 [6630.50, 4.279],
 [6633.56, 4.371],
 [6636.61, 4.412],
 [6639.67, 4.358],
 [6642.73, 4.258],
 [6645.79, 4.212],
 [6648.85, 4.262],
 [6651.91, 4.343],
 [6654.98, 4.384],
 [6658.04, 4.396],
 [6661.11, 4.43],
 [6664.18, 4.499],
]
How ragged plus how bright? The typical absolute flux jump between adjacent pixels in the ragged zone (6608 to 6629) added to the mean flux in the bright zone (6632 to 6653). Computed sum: 4.4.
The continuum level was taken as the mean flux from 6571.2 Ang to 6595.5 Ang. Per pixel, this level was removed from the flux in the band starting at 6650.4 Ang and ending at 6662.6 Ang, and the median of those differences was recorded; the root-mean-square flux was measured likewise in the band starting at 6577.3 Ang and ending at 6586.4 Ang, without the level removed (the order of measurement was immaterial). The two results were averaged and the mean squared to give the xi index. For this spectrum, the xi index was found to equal 10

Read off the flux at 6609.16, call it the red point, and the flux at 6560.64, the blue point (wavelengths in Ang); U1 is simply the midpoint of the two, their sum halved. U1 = 12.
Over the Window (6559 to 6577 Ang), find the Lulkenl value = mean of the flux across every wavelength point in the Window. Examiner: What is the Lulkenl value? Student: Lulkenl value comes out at 13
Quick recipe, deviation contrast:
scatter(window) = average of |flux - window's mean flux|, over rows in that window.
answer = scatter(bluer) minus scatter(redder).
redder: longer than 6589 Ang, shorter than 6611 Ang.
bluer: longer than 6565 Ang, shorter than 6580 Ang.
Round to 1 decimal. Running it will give 1.9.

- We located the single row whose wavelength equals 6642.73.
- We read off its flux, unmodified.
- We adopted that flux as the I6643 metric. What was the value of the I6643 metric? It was 4.258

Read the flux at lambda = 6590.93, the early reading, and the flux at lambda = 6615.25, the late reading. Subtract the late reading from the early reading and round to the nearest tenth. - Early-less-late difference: 2.7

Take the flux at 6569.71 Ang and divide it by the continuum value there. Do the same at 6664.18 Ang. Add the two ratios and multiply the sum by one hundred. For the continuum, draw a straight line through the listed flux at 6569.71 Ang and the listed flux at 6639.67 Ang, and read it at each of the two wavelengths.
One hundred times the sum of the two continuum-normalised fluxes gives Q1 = 294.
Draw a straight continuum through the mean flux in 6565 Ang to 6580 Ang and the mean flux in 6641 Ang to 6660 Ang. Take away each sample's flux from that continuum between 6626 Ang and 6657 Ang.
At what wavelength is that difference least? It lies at 6654.98 Ang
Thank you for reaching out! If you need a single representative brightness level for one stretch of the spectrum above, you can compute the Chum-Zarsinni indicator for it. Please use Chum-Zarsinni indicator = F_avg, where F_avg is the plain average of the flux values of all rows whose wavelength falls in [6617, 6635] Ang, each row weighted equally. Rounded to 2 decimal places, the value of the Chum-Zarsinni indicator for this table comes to 4.23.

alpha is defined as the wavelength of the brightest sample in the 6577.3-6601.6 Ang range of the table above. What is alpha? 6584.86 Ang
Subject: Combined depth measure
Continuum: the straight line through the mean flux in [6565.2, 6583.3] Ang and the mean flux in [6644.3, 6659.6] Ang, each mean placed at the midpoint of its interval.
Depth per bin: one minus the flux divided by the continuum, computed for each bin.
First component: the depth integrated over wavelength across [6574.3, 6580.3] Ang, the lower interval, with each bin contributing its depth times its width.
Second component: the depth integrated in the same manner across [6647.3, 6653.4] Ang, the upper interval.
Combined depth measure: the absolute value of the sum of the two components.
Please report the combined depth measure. 1.3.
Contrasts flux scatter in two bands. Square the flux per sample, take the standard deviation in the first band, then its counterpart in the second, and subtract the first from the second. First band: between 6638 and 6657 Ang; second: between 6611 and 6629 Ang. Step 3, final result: 0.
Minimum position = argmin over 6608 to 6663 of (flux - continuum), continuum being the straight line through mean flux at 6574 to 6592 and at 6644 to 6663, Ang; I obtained 6609.16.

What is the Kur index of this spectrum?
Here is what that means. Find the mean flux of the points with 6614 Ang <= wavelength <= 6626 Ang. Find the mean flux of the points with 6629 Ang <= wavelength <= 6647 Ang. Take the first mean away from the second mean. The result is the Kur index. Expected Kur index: 0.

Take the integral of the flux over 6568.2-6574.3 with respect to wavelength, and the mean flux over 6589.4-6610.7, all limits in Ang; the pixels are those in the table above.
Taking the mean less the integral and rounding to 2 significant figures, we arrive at -47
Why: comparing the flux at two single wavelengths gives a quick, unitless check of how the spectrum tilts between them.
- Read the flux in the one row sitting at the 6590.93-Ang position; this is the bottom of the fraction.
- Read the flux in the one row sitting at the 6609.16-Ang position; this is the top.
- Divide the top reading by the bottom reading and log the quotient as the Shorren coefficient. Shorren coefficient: 0.6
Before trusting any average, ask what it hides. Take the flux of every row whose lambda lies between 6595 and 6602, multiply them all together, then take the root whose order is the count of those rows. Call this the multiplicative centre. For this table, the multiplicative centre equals 4.6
